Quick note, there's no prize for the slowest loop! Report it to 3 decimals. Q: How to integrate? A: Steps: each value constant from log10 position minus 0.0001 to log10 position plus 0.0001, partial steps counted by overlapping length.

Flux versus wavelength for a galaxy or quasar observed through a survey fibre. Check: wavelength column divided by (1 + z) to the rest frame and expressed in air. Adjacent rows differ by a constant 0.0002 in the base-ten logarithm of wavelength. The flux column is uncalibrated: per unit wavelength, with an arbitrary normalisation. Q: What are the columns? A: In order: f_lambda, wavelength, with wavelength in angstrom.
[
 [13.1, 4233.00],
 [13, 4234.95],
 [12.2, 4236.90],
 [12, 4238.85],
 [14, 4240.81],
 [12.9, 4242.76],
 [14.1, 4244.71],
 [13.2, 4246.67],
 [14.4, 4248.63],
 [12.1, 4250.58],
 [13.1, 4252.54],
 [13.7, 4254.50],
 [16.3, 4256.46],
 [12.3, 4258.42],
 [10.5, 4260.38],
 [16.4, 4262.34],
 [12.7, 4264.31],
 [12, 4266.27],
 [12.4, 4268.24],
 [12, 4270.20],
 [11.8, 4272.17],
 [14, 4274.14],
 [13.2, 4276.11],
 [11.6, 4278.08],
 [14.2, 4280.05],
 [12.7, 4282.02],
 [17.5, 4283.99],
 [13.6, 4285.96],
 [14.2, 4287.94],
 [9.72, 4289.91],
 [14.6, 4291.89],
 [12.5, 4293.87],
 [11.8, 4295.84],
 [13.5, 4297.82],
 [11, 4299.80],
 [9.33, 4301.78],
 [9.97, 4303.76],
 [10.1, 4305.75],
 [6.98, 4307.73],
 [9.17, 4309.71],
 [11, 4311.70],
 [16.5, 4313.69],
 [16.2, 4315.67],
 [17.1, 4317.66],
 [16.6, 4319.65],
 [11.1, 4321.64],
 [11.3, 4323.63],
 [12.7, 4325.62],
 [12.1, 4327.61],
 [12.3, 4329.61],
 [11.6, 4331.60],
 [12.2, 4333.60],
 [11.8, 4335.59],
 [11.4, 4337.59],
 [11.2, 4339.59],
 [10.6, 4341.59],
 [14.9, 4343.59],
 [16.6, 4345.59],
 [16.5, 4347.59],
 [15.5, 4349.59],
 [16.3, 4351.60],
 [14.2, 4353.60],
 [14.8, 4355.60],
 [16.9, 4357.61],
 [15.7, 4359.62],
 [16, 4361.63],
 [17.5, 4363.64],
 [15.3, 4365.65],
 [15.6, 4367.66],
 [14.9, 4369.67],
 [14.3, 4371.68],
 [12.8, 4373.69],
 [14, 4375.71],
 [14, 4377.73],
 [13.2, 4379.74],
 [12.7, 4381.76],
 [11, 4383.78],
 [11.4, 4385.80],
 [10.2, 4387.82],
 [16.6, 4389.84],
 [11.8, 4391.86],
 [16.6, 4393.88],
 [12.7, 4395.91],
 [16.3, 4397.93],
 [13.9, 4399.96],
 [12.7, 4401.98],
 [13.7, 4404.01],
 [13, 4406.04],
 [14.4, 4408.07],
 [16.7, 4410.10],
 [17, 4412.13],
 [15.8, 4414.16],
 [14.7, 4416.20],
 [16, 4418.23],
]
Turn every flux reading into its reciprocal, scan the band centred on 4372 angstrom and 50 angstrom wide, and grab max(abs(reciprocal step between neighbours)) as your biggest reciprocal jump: 0.038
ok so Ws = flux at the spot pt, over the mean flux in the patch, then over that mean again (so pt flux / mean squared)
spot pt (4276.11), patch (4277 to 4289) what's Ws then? 0.068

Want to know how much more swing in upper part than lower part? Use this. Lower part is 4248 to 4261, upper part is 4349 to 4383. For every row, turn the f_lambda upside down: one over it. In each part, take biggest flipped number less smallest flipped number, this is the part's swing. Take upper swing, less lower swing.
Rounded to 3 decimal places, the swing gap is -0.012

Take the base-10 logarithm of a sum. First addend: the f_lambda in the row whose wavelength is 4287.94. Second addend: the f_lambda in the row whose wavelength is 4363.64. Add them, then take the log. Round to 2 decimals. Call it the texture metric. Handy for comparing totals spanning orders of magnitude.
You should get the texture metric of 1.50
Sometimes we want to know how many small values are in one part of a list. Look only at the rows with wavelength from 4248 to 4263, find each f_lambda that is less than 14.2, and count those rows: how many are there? 5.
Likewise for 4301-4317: 6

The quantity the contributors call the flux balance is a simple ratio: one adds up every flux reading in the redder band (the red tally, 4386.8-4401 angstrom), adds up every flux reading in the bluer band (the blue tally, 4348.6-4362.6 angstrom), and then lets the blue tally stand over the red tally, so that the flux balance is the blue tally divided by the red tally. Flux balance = 1.12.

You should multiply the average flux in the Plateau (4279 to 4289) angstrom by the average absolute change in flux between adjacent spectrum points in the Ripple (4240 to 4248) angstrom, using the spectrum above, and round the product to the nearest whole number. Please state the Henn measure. 15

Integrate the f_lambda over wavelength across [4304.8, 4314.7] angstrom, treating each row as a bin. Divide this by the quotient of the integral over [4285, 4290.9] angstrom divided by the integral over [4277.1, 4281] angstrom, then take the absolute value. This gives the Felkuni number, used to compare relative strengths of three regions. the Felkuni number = 73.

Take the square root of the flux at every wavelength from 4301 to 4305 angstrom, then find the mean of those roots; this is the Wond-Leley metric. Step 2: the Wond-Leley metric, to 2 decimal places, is 3.11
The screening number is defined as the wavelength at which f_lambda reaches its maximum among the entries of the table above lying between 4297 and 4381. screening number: 4363.64 angstrom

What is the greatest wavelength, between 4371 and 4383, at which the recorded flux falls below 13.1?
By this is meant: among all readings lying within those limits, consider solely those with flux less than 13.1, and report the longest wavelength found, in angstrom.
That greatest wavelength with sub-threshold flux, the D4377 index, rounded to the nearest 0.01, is 4381.76 angstrom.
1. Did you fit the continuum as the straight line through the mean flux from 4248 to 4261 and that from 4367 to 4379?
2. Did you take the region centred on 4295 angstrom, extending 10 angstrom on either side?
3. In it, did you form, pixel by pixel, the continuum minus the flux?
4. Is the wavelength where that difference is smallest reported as 4291.89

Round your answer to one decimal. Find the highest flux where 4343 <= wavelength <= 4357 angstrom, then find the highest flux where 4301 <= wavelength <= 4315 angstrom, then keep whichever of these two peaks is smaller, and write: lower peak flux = 16.5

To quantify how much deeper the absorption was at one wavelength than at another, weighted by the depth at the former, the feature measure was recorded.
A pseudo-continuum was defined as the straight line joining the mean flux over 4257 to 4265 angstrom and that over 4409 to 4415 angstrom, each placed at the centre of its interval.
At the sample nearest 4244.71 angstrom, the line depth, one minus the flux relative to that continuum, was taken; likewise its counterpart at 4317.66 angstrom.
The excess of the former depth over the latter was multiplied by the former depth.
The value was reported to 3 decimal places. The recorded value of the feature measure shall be -0.009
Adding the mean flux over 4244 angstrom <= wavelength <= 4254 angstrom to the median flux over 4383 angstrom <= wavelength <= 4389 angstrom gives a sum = 24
